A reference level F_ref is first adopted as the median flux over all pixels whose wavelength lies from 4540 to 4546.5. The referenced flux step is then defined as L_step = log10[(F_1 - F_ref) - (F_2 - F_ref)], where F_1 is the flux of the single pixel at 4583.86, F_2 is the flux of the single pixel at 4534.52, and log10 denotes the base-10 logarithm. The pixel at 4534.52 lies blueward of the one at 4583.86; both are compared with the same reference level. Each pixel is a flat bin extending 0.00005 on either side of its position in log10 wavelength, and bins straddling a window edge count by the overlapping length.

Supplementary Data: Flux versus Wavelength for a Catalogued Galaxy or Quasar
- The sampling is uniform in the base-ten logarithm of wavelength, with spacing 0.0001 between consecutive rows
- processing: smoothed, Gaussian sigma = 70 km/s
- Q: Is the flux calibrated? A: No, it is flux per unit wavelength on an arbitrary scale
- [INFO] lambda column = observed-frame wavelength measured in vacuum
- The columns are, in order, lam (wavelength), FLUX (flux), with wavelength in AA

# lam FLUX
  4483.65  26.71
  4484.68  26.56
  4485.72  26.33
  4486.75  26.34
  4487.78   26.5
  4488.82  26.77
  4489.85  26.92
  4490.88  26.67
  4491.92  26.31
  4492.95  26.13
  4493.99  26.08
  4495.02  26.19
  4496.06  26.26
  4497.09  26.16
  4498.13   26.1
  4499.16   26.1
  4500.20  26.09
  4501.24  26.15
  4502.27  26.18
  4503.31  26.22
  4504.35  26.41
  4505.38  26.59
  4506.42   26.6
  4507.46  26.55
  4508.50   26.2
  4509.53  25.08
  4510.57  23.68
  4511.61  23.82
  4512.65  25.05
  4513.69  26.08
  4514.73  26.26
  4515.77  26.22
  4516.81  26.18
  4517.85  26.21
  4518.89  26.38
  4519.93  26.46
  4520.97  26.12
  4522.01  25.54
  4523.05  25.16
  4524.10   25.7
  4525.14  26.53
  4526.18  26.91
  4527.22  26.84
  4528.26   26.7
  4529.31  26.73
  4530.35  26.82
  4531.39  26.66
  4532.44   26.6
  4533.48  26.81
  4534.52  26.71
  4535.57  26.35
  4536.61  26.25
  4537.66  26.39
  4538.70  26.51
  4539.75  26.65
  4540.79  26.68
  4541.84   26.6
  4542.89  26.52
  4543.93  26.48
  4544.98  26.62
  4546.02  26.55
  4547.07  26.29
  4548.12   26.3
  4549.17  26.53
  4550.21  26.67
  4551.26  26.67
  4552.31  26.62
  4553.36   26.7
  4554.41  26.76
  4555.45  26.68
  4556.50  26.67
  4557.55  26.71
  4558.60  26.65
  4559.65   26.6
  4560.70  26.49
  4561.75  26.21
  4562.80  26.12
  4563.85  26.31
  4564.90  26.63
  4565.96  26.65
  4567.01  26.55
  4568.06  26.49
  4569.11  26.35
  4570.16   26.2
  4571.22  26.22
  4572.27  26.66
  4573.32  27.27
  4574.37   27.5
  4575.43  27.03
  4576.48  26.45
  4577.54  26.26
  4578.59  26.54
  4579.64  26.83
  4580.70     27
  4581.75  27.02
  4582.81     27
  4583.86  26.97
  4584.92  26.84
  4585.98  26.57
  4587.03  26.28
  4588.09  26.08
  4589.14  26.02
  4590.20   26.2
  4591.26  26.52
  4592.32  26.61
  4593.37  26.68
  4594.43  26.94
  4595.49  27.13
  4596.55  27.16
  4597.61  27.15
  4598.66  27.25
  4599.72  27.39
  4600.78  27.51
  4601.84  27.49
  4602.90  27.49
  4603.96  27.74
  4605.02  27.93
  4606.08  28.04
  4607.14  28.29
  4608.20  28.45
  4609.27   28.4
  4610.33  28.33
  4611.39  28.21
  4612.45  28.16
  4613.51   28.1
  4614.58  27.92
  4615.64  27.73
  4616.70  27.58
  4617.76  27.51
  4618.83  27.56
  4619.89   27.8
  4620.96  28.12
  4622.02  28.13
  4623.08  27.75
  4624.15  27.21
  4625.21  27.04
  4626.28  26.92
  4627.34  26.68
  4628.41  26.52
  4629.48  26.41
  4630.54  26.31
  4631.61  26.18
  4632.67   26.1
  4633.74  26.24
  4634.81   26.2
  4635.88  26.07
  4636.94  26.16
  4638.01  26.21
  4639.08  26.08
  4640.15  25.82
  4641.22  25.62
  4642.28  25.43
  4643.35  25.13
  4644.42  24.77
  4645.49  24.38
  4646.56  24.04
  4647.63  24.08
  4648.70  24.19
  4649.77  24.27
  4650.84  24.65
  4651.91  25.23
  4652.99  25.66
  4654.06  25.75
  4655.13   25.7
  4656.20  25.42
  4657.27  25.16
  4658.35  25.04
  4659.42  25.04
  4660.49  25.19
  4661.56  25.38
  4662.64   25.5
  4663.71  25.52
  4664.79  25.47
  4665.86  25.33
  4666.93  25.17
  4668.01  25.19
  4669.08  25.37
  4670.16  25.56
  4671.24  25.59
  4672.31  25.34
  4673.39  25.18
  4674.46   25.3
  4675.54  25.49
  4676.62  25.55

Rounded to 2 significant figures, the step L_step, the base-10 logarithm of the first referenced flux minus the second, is -0.59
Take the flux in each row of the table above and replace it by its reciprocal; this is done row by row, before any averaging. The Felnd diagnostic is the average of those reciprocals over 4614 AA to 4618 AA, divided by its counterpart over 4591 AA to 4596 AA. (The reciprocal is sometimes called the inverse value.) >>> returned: 0.97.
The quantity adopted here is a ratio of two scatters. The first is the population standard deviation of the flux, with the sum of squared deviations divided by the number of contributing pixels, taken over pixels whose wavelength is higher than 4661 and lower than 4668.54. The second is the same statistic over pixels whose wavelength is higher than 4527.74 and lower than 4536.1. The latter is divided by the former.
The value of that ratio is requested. 1.1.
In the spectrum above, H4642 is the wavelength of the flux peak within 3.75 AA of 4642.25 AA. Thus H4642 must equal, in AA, 4639.08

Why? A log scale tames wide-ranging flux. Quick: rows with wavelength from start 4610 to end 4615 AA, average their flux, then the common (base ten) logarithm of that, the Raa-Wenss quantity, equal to 1.45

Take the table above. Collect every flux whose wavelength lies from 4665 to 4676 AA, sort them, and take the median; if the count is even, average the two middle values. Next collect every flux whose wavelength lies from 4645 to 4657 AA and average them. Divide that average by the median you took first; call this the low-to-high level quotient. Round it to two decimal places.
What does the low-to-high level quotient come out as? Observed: 0.98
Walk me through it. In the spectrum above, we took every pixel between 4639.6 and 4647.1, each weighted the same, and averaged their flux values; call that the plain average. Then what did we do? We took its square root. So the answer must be 5.00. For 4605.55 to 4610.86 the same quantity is 5.32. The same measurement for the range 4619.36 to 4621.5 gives 5.29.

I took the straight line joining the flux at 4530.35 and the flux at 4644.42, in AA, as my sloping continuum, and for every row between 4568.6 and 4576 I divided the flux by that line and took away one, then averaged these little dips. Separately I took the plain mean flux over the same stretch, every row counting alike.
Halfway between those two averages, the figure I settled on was 13.4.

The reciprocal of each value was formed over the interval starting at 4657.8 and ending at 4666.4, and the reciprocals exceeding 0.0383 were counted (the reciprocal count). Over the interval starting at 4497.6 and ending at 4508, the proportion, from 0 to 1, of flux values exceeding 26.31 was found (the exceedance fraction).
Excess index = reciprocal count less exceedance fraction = 7.6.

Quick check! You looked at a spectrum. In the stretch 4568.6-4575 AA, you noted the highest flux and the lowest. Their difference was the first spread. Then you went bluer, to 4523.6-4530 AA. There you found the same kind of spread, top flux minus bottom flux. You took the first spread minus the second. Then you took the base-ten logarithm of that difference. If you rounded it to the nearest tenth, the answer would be -1.0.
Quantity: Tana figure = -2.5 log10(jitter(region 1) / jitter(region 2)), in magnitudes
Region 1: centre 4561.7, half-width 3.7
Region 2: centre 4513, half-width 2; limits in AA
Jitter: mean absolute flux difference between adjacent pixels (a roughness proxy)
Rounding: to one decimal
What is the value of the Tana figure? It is 1.7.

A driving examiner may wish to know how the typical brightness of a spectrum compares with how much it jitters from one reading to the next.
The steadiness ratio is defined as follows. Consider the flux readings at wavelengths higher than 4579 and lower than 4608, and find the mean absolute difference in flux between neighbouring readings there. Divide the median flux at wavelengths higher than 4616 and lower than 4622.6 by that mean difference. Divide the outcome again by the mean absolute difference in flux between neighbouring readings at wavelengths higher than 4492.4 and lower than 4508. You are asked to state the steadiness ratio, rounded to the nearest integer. 2983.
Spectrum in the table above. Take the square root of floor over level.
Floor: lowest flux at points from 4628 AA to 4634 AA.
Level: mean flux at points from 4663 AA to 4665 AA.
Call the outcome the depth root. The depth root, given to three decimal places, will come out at 1.012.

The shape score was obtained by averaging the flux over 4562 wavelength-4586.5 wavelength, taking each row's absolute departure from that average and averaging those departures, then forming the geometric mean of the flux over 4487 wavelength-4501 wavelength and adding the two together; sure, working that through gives 26.6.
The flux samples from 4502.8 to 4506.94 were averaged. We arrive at 26.5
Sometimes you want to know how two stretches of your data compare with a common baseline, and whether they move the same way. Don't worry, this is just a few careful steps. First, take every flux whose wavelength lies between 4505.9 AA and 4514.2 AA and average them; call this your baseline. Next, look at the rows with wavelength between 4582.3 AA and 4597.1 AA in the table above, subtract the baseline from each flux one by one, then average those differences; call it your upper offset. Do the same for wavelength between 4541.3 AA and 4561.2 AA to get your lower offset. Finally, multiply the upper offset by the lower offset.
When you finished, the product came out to 1.5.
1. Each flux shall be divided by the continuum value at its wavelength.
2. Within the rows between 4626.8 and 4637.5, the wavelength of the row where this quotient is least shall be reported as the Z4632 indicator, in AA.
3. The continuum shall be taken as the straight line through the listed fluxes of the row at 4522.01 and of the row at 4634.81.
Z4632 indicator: 4635.88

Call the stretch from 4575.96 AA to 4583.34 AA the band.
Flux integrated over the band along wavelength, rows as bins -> 197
